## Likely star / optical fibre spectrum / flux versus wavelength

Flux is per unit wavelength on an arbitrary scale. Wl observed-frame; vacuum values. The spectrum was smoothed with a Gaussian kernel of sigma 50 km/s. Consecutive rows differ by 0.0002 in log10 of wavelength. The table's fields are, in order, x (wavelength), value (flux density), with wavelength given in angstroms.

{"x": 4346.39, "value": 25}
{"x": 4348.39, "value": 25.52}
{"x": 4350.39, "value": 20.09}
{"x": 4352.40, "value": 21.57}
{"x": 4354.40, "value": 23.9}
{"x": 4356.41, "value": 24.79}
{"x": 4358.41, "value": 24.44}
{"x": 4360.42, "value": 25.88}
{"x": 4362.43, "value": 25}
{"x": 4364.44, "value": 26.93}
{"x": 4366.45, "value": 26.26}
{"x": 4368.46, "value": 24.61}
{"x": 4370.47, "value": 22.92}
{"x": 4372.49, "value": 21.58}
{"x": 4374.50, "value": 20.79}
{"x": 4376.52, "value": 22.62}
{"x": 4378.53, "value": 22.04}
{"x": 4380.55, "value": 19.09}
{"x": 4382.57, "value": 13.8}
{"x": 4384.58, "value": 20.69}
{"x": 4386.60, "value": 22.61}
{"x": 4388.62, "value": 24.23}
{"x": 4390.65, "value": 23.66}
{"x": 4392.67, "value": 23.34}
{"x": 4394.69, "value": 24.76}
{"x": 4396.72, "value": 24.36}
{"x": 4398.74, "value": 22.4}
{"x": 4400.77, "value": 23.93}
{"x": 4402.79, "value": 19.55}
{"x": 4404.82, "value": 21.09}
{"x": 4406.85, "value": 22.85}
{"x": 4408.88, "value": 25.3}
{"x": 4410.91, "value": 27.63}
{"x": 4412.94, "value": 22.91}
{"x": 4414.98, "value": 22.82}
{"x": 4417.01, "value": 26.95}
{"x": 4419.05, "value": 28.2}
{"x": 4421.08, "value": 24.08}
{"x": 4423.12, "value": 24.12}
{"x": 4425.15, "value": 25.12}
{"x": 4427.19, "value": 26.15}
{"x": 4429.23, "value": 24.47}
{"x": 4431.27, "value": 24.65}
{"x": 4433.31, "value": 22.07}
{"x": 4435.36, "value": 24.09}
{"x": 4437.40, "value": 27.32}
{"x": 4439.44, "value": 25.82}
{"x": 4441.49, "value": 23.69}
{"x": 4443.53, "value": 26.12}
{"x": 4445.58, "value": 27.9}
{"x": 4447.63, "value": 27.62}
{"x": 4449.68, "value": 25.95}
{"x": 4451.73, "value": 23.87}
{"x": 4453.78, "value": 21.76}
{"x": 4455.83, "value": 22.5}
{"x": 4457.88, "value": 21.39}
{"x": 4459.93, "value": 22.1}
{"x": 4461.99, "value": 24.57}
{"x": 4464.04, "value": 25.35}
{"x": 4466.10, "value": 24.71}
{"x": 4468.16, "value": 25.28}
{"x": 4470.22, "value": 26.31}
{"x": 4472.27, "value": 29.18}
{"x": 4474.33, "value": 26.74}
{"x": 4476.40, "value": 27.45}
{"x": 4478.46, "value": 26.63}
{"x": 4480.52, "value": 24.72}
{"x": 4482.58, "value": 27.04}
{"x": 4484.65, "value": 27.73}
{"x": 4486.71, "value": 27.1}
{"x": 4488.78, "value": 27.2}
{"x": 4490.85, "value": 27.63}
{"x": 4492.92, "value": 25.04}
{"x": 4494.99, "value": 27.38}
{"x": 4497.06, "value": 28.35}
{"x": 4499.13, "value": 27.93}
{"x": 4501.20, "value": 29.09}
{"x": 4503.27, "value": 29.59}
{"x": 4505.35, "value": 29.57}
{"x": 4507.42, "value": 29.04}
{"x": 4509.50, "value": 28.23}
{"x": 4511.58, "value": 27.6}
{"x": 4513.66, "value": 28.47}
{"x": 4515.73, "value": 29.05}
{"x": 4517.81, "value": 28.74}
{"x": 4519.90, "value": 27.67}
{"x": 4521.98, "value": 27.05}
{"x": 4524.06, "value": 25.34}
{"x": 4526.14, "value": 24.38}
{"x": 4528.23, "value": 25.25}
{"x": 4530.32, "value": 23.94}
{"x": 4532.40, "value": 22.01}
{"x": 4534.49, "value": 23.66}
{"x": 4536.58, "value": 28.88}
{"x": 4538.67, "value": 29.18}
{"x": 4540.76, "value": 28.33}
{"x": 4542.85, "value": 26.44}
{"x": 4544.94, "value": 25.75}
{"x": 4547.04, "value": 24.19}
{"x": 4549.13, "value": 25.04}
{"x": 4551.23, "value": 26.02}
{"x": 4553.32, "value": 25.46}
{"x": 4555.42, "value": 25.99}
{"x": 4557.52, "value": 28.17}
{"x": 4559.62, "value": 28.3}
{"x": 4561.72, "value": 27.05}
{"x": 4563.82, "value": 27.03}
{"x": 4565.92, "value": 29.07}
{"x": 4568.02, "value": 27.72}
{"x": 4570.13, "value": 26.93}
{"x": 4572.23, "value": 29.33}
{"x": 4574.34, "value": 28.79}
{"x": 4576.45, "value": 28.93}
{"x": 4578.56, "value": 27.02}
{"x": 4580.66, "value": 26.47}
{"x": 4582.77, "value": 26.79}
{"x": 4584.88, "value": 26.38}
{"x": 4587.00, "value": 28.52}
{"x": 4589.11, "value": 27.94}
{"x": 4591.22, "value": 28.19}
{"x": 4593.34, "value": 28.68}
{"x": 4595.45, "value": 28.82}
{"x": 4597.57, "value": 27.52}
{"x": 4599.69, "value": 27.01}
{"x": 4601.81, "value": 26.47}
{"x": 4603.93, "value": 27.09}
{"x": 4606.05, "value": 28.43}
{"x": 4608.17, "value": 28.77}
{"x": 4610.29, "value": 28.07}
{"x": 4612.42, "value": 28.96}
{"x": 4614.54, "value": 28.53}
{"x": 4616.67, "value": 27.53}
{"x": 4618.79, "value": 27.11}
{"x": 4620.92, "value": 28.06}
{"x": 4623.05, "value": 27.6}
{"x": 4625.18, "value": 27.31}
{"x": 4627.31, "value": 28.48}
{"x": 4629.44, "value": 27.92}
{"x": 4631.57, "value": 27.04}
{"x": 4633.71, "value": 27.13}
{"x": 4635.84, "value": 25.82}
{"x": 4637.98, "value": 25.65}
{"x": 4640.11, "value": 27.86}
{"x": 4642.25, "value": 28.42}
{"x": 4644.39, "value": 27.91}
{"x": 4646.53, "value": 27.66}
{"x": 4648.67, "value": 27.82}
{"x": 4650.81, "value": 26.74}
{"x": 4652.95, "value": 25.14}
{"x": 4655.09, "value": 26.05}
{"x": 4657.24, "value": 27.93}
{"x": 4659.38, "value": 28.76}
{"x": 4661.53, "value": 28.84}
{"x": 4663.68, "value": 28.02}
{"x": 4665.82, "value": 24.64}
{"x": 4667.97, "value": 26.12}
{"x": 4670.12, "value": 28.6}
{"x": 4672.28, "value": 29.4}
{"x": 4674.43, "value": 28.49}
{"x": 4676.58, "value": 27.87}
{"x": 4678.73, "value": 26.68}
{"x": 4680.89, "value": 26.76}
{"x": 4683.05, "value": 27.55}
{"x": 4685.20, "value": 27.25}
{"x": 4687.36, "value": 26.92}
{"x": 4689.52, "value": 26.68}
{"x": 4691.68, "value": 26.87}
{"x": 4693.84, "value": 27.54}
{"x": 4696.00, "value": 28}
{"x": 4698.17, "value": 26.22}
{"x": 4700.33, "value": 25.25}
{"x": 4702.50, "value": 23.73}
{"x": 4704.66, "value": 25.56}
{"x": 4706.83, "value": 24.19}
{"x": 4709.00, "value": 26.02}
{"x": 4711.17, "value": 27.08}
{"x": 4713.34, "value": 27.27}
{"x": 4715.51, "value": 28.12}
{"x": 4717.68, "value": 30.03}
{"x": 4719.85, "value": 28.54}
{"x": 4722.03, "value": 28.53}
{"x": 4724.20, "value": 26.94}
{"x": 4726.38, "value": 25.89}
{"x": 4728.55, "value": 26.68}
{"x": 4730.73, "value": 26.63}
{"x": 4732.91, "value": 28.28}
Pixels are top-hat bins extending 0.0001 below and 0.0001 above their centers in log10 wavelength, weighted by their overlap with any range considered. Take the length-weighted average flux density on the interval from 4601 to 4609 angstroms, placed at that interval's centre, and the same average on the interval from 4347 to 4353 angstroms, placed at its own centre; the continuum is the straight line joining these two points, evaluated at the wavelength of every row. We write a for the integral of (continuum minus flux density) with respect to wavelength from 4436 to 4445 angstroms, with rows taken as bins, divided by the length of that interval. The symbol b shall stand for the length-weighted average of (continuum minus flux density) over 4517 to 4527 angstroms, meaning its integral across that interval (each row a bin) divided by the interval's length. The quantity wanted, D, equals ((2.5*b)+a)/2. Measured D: -1.4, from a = -1.4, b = -0.6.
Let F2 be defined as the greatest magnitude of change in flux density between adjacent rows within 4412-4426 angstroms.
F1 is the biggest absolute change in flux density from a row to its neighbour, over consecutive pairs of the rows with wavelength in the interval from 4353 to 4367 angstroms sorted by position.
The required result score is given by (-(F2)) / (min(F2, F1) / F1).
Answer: -4.1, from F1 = 1.9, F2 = 4.1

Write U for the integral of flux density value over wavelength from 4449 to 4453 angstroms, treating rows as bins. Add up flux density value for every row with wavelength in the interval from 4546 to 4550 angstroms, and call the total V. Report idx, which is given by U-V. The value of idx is 49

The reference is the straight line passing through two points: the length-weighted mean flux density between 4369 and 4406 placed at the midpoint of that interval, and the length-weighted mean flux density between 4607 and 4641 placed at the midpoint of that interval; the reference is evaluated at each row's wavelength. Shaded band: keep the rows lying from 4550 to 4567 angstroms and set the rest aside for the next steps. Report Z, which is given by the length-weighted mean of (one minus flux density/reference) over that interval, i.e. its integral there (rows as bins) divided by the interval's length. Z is -0.04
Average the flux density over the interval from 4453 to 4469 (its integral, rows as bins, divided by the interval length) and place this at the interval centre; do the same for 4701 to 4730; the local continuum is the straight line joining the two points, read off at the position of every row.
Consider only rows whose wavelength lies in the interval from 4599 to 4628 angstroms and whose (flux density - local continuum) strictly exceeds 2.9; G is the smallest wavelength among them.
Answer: 4606.05 angstroms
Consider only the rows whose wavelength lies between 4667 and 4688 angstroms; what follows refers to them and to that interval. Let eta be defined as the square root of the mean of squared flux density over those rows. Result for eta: 27.6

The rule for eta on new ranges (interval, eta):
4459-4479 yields 25.9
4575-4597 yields 27.8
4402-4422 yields 24.3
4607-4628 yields 28.0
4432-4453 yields 25.5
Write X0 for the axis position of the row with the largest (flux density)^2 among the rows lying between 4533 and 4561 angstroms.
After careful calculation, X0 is 4538.67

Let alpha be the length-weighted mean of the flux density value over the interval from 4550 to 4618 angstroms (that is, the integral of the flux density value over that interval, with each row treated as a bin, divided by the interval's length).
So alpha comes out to 27.7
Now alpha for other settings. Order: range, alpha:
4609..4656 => 27.4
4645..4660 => 27.1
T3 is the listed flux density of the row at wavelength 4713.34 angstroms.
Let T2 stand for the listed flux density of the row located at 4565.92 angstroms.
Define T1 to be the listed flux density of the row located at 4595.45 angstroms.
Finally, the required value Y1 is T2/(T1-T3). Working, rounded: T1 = 28.82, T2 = 29.07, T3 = 27.27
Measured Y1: 19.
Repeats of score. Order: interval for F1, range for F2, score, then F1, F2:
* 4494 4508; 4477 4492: -2.3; 1.2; 2.3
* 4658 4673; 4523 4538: -5.2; 3.4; 5.2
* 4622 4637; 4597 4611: -1.3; 1.3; 1.3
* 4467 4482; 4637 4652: -2.9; 2.9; 2.2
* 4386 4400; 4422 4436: -2.6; 2.0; 2.6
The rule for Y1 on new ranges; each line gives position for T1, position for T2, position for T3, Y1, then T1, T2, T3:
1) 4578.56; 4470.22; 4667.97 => 29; 27.02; 26.31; 26.12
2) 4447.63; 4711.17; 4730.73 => 27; 27.62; 27.08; 26.63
